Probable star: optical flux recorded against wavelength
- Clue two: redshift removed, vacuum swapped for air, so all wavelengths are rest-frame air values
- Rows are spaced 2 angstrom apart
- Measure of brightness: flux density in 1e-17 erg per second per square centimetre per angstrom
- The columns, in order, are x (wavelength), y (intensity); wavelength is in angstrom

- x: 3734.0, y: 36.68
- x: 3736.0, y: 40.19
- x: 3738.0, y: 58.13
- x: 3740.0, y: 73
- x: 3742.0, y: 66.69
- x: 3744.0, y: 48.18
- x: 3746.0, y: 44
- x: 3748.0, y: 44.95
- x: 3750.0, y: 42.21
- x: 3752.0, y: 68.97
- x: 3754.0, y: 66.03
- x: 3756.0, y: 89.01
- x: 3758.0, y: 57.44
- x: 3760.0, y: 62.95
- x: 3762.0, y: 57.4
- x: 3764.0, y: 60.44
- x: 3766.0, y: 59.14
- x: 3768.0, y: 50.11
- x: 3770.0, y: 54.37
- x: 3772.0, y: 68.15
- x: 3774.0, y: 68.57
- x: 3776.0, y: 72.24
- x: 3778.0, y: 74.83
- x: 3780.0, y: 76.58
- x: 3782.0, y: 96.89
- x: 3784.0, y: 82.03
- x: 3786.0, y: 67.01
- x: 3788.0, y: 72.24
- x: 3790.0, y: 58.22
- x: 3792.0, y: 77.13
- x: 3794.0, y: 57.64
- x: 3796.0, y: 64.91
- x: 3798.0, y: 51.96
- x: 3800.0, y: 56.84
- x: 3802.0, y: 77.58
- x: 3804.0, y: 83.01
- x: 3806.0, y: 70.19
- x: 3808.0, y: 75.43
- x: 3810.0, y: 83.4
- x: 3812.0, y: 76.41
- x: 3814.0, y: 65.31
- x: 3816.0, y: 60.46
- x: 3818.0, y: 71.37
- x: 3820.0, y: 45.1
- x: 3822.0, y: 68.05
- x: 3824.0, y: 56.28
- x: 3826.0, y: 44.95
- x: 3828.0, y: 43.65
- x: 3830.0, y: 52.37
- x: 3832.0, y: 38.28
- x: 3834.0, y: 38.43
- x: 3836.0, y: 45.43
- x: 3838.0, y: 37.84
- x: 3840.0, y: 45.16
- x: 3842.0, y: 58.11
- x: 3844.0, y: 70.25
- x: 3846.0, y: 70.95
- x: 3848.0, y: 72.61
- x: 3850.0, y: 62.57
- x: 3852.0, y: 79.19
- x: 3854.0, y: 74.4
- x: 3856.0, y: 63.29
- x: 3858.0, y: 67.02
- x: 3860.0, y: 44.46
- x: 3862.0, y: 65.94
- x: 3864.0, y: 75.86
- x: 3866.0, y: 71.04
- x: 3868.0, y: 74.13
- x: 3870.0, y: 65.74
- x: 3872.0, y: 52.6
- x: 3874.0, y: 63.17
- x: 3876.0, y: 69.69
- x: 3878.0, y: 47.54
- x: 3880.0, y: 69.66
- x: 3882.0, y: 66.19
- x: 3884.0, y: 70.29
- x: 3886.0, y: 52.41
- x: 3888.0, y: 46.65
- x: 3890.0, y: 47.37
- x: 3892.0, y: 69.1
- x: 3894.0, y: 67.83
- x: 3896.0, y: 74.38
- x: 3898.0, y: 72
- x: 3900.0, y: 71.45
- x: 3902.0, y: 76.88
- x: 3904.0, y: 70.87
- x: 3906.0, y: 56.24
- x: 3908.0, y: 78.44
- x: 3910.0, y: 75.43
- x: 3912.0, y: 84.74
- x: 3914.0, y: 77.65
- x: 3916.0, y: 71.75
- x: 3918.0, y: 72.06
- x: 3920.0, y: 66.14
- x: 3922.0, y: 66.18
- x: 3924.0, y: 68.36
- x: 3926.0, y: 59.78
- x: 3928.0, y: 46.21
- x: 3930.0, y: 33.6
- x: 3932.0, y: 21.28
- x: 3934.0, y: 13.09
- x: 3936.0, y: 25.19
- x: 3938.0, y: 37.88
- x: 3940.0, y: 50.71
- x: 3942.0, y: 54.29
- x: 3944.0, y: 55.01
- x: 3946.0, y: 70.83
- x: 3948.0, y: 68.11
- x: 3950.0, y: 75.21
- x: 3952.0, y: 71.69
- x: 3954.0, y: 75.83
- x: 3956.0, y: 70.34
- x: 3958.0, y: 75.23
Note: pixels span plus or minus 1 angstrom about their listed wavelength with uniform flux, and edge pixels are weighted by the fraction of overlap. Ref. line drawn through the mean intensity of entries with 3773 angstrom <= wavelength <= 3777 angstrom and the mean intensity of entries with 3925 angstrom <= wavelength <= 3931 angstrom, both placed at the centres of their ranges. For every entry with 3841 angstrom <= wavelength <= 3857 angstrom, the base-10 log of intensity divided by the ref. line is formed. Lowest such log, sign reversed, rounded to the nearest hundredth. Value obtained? 0.01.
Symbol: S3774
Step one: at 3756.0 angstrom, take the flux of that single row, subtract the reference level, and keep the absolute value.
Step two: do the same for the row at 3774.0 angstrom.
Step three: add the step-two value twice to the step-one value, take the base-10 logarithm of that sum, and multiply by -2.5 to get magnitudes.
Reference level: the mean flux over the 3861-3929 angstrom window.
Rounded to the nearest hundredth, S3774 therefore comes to -3.55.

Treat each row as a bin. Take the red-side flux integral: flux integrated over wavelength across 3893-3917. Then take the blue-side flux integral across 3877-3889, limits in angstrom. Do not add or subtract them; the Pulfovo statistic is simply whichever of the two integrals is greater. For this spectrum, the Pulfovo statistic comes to 1755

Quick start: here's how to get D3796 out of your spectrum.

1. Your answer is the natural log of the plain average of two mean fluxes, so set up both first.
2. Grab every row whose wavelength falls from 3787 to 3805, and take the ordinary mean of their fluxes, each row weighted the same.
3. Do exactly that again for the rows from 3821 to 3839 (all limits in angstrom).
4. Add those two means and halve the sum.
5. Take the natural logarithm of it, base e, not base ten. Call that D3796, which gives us 4.04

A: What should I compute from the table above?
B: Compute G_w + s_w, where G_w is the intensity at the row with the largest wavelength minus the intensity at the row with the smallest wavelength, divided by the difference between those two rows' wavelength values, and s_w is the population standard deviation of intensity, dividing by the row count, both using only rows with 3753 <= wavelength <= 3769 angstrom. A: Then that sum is 9.7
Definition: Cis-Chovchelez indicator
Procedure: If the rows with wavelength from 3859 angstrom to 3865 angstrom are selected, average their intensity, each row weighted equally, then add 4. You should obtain 66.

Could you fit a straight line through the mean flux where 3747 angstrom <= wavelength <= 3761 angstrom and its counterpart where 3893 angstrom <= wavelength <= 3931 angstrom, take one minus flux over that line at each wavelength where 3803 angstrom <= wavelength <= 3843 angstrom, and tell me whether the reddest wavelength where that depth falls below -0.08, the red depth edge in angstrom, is 3818.0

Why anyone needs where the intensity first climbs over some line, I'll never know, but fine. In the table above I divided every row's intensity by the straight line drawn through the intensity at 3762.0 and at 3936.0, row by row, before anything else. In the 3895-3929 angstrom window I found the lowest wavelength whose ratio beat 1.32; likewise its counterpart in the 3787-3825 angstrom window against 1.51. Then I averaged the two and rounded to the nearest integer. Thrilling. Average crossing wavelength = 3849 angstrom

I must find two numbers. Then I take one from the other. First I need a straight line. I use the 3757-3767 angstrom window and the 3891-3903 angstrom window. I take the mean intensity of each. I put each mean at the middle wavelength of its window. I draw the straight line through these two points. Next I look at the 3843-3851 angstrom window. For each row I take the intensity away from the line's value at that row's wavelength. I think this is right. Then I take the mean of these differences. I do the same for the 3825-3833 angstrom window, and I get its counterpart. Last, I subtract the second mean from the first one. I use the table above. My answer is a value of -23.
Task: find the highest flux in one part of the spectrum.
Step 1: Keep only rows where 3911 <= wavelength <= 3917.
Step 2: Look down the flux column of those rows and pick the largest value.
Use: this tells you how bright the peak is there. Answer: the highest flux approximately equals 84.74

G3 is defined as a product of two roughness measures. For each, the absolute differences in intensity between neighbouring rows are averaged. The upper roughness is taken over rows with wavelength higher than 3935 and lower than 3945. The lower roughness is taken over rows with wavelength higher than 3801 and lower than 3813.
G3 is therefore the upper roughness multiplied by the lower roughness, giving 57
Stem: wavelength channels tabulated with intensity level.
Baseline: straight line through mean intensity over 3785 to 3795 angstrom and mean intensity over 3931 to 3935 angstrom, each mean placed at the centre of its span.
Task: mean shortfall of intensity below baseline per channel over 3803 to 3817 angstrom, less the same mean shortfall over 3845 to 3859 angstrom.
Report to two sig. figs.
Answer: 11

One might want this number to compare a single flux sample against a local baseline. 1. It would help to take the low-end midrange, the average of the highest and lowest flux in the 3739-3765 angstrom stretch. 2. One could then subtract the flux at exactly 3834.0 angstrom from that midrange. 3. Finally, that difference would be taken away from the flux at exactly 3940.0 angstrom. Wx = 24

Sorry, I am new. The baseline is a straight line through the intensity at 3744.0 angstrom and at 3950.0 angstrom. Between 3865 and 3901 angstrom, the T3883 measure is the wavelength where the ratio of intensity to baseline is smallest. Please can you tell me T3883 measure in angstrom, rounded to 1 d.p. 3888.0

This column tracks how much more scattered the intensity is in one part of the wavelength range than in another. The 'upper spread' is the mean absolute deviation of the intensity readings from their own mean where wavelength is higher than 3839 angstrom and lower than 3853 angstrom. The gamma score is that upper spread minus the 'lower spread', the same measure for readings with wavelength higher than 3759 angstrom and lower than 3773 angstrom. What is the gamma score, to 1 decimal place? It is 4.5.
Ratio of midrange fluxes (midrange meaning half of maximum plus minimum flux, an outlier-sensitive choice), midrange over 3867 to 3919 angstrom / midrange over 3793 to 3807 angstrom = 0.97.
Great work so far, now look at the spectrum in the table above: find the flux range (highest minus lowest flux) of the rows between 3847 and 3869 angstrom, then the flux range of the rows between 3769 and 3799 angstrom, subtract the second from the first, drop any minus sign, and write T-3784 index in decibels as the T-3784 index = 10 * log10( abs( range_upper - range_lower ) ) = 10.1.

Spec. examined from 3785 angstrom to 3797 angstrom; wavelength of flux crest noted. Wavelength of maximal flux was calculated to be 3792.0 angstrom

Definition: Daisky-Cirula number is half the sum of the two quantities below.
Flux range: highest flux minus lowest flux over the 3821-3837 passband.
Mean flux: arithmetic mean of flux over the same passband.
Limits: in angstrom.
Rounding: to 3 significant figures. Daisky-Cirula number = 39.1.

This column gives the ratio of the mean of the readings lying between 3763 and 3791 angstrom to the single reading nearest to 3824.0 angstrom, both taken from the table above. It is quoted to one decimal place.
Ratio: 1.2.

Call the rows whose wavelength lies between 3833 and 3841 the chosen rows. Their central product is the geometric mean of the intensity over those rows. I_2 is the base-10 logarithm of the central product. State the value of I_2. 1.62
